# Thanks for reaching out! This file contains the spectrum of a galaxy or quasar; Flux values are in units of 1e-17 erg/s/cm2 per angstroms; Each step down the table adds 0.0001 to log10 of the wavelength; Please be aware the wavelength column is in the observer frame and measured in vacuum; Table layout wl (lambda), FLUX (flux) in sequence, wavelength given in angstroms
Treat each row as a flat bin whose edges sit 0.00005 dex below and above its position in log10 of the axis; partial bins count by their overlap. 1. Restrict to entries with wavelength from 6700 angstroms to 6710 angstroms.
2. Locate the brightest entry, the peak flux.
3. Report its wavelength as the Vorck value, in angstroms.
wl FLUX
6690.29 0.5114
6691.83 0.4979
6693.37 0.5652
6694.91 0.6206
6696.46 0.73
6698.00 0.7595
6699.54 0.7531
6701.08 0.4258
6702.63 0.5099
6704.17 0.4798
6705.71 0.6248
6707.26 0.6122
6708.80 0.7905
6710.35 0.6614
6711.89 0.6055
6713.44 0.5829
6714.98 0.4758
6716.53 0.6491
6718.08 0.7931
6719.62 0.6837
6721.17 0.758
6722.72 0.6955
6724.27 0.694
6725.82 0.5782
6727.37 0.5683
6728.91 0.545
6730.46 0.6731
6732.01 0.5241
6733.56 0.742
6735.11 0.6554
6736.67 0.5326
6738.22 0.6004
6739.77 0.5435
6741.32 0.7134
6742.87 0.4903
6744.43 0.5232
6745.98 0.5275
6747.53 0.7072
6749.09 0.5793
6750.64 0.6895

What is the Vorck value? 6708.80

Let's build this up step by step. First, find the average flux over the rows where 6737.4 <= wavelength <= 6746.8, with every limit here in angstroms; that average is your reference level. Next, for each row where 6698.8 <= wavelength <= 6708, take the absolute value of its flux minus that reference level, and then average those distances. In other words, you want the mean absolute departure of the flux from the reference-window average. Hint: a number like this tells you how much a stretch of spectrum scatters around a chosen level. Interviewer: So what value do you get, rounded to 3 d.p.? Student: 0.096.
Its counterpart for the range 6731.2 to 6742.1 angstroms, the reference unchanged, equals 0.078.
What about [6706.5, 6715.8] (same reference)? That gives 0.085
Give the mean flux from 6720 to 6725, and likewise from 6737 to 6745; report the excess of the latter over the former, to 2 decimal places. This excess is -0.14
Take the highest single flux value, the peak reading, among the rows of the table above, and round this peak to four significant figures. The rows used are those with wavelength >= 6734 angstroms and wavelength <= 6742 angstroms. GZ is 0.7134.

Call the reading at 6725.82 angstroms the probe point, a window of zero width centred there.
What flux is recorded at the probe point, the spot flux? 0.5782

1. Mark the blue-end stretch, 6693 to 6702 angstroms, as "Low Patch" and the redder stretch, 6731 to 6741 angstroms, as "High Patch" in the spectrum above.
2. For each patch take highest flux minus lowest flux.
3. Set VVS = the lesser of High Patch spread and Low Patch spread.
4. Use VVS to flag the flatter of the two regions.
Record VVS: 0.218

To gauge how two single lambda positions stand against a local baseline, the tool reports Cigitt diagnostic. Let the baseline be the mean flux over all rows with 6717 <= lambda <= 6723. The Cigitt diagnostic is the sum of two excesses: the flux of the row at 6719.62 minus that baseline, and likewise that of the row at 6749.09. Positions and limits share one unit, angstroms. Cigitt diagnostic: -0.20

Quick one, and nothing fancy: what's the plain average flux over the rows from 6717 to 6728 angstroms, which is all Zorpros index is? 0.682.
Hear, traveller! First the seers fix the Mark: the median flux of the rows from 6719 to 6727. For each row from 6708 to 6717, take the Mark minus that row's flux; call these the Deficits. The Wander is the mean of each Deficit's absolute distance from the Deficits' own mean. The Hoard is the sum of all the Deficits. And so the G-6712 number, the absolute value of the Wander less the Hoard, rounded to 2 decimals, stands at 0.33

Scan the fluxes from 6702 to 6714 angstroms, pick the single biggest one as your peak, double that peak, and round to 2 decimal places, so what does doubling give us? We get 1.58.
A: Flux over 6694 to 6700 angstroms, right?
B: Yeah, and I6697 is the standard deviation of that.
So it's 0.06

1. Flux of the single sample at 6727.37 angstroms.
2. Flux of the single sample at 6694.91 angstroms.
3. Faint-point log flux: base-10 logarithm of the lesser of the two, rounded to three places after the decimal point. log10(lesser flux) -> -0.245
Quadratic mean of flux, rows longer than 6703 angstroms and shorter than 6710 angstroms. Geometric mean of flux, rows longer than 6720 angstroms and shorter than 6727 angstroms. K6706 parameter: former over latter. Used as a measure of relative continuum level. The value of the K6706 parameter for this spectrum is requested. 0.94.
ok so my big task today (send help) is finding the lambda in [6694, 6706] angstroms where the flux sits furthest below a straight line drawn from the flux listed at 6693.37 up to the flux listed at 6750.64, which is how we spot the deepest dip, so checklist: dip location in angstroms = 6701.08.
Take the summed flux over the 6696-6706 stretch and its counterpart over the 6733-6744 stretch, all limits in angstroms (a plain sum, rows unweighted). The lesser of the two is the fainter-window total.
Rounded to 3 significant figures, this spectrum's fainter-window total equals 4.28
